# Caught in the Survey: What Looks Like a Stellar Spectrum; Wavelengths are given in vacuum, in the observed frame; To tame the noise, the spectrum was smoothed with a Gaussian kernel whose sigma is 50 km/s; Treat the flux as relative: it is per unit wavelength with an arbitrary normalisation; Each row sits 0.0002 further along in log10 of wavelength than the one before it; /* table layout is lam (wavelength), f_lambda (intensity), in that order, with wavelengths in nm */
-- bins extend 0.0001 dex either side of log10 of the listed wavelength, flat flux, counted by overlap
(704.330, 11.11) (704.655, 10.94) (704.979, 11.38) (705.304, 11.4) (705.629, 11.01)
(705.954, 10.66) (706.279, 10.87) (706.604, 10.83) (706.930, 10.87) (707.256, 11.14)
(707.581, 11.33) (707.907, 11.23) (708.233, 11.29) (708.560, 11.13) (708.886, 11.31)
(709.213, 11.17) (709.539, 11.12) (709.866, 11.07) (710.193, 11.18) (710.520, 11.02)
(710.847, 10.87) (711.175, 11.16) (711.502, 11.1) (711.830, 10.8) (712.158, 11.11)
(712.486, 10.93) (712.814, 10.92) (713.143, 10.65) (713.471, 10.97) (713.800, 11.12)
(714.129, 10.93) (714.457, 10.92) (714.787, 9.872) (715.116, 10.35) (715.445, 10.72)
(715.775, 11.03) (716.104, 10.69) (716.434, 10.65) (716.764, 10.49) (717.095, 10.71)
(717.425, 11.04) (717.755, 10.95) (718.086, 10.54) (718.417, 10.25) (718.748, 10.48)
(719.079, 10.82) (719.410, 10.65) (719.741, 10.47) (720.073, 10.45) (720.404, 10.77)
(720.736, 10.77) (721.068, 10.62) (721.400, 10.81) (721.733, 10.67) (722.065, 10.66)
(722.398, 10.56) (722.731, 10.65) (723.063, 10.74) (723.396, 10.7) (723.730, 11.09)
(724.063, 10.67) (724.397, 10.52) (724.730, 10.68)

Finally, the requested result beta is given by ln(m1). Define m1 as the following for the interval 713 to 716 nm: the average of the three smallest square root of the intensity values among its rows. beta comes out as 1.17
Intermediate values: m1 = 3.21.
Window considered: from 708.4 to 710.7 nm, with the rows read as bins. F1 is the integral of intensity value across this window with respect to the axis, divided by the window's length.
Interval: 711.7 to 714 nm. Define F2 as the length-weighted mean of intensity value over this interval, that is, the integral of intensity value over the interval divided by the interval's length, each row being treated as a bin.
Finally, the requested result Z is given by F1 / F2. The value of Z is 1.02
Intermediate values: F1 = 11.1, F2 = 10.9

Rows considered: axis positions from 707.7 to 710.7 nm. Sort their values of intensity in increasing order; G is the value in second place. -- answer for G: 11.07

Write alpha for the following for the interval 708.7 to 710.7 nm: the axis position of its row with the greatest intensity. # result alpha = 708.886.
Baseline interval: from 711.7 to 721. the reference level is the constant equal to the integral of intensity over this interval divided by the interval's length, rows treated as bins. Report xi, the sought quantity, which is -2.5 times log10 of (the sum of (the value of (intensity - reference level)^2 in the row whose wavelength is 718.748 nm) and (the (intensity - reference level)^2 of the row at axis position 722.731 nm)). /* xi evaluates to 3.1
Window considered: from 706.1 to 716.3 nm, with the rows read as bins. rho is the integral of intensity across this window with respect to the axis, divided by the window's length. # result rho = 10.96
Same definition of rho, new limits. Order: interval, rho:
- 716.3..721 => 10.64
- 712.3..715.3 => 10.74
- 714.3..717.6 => 10.65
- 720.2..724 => 10.73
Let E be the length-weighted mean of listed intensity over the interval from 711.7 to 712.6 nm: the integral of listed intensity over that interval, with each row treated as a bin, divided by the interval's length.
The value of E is 11.0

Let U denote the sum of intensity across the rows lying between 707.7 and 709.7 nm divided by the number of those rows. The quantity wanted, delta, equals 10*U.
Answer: 112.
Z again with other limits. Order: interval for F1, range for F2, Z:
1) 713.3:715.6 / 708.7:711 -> 0.96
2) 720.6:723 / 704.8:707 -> 0.97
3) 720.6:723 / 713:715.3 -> 1.00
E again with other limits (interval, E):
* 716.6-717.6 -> 10.7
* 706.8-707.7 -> 11.1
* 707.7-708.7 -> 11.2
